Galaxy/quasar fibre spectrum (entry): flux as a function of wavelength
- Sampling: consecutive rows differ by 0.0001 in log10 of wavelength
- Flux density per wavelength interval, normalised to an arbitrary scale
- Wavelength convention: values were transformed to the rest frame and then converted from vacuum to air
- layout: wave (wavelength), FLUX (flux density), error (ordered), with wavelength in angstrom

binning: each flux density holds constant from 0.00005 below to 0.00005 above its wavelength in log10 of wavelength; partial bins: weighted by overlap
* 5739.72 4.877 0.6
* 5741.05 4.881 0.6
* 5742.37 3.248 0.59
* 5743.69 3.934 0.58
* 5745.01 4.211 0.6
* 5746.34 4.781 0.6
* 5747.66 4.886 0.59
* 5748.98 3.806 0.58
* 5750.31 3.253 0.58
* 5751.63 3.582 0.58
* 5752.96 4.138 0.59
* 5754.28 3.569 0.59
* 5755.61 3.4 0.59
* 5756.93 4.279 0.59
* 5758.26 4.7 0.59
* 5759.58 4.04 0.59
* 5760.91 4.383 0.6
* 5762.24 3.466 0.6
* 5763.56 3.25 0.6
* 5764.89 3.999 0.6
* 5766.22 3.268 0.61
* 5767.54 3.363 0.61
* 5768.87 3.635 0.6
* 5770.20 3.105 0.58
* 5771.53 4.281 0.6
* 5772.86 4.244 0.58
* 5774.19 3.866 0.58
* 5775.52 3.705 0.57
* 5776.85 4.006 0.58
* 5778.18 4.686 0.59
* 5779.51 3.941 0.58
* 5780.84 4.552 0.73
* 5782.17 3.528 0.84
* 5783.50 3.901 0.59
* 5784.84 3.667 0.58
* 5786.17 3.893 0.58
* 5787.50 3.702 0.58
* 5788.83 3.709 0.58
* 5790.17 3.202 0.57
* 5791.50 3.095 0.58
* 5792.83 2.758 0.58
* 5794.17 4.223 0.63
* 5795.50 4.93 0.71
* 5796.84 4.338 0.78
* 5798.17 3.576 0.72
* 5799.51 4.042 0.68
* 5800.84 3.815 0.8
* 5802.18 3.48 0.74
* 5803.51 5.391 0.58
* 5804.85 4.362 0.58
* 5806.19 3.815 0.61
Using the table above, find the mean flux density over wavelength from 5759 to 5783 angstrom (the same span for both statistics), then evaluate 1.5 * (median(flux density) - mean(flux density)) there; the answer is 0.08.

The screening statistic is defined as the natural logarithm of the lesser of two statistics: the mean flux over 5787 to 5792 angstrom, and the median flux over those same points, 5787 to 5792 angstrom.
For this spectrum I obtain 1.232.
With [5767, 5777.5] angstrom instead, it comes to 1.329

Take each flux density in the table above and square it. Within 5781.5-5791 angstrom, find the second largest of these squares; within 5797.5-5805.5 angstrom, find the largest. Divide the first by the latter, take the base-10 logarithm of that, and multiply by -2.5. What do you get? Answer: 0.7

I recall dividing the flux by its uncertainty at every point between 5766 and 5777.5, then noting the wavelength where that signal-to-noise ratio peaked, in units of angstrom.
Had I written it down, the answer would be 5772.86 angstrom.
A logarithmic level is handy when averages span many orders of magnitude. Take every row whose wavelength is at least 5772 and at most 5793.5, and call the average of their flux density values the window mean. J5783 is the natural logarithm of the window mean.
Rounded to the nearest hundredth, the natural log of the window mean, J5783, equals 1.33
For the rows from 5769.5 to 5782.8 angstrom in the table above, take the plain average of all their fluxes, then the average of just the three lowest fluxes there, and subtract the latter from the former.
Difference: 0.545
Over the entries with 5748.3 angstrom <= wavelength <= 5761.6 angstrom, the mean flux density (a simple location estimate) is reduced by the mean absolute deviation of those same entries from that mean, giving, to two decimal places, 3.52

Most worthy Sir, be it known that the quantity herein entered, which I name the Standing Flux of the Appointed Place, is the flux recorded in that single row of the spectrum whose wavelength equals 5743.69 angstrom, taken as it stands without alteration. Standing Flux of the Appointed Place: 3.934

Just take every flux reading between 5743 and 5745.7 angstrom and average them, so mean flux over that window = 4.07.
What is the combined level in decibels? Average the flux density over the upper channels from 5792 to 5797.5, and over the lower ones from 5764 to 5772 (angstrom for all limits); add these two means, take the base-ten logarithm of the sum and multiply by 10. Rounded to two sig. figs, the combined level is 8.8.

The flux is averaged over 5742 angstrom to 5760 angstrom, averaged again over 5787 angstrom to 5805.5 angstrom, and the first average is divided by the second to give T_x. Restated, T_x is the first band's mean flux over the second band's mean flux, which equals 1.02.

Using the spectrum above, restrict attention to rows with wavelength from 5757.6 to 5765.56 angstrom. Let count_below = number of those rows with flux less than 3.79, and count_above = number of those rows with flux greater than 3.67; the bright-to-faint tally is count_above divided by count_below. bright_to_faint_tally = 2.0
